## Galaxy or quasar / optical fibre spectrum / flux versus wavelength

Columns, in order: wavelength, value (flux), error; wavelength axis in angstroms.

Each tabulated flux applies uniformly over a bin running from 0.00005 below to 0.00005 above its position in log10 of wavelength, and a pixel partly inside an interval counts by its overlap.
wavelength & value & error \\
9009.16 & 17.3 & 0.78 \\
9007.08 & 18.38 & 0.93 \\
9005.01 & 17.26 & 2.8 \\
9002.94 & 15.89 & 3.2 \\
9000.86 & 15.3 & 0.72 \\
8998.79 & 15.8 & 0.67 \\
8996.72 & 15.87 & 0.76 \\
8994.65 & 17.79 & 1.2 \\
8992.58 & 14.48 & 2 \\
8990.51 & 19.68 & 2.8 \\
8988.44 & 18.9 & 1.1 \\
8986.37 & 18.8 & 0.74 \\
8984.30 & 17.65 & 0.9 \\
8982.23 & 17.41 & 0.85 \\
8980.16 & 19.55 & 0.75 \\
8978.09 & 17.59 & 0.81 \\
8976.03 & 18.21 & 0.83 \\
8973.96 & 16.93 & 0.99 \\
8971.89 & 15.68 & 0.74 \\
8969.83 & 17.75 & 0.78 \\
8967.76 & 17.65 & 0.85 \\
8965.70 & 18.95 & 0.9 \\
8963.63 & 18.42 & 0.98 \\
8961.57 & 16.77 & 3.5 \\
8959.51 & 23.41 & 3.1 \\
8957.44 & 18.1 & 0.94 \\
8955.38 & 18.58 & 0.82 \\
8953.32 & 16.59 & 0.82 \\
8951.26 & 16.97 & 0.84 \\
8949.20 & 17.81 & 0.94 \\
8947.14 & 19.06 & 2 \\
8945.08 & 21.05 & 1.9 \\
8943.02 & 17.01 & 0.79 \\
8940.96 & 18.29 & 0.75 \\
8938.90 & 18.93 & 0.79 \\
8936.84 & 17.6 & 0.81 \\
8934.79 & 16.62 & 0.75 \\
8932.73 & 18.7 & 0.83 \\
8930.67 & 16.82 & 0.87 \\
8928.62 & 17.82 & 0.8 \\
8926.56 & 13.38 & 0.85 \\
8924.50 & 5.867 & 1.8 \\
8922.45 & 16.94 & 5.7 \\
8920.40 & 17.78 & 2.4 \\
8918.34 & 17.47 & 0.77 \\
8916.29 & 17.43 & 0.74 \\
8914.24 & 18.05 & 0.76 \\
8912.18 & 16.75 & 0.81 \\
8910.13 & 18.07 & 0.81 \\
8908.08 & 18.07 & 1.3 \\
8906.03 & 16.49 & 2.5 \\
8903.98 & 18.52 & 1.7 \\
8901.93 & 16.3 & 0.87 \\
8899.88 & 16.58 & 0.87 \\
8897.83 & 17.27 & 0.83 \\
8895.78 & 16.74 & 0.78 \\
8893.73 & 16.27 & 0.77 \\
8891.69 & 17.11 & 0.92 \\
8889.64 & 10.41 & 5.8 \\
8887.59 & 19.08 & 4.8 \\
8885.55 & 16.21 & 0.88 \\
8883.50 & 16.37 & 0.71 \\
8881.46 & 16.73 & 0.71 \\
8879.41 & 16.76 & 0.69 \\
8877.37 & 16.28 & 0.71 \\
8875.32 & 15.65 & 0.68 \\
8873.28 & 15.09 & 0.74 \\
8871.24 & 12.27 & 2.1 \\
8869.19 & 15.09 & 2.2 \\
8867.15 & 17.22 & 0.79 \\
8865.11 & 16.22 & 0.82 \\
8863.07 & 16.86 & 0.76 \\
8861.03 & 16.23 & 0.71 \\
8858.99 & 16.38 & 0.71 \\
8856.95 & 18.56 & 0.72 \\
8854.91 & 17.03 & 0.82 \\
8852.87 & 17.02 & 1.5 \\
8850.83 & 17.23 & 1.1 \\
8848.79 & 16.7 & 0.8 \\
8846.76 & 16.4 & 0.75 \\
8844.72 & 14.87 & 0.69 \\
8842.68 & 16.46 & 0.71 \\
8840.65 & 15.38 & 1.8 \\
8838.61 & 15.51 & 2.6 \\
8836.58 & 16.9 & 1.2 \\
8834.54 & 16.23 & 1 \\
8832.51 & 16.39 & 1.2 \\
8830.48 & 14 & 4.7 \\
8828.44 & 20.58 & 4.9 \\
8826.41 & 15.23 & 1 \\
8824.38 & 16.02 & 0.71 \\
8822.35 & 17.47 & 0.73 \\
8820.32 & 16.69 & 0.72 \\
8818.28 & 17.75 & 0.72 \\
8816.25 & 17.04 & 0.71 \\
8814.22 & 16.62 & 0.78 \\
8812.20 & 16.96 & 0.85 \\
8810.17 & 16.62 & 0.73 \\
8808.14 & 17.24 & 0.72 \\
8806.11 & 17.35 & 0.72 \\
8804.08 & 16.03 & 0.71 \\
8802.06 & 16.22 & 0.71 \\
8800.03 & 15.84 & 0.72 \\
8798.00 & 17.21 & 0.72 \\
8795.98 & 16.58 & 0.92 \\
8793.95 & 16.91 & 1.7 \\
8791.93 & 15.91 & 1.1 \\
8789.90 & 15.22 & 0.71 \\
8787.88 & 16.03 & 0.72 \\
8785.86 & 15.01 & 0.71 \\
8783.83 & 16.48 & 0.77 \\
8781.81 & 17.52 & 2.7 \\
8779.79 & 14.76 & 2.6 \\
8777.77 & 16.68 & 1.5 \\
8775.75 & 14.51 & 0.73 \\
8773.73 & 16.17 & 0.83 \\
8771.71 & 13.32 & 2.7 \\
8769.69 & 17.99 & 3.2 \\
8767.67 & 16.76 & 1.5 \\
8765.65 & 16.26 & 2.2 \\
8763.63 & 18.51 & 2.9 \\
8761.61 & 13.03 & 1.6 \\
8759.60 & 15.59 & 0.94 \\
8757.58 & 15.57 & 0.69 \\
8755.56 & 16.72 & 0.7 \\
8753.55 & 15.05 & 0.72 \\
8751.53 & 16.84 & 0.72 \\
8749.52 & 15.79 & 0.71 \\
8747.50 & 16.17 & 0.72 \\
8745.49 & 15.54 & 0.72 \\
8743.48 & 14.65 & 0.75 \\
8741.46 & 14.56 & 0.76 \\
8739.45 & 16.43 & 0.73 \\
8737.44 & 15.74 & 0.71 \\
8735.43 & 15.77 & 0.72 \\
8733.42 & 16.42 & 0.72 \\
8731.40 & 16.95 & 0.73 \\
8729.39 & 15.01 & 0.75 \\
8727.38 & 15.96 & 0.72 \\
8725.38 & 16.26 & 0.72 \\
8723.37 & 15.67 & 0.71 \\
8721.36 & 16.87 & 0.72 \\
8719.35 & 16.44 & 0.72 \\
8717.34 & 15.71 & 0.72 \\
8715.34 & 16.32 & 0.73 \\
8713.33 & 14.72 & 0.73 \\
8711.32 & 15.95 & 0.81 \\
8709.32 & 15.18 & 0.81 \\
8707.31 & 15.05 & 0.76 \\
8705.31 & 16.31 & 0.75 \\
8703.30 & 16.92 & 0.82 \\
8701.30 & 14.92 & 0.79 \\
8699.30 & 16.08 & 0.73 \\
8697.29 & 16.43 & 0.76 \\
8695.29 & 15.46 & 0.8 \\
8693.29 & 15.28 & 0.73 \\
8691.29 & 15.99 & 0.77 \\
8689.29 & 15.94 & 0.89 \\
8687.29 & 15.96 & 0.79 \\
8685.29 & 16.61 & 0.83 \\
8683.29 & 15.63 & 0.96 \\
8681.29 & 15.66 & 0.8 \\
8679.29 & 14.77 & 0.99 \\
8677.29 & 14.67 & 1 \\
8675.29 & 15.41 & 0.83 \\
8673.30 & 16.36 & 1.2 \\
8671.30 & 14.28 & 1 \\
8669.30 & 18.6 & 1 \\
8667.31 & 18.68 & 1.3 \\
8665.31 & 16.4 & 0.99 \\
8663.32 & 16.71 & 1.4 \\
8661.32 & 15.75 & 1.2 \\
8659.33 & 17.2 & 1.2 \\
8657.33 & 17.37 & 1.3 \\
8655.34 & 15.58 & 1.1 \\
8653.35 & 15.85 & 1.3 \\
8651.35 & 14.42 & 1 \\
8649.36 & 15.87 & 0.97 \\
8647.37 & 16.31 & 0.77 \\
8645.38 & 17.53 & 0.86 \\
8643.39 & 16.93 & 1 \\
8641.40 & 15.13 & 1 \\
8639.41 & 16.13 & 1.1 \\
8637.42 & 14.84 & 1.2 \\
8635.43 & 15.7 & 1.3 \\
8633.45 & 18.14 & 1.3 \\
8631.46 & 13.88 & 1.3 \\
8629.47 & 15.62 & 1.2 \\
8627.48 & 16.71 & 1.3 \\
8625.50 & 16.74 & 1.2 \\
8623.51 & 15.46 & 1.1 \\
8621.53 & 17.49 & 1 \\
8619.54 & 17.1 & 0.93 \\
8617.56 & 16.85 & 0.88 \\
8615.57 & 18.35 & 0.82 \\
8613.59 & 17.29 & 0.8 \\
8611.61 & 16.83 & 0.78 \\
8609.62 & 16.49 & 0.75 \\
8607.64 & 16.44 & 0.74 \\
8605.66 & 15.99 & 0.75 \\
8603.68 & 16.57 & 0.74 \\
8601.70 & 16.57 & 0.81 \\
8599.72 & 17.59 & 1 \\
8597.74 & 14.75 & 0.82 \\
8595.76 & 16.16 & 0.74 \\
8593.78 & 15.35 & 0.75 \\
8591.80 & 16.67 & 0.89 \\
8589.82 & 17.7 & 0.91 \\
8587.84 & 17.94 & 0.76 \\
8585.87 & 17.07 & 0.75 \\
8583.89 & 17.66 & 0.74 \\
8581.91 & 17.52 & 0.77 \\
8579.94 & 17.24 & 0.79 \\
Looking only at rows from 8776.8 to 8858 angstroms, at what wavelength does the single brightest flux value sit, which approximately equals 8828.44 angstroms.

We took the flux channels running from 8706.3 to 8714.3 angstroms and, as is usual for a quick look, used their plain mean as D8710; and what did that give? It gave 15.2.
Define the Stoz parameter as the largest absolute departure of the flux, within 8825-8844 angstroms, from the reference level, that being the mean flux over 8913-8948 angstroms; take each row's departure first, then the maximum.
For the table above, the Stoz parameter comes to 3.6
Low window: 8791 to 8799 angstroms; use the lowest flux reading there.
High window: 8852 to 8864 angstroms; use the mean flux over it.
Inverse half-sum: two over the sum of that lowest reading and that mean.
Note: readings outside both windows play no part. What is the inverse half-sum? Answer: 0.061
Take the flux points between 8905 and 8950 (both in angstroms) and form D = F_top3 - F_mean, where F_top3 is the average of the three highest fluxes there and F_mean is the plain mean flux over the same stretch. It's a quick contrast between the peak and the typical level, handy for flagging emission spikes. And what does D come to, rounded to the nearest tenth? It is 2.6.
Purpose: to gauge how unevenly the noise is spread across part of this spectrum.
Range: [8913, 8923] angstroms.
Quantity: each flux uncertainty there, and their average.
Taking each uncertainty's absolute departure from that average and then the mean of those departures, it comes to 1.58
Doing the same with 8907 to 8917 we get 0.17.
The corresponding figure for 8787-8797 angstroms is 0.30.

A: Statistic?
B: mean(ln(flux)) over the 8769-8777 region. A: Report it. 2.73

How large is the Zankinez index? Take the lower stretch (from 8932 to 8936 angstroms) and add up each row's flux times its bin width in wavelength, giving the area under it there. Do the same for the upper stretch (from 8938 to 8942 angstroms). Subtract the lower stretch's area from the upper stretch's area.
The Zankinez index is 4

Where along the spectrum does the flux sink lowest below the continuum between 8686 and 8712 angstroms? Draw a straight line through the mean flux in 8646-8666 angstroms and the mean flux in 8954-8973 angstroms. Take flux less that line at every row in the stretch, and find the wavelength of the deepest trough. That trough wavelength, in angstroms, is 8701.30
